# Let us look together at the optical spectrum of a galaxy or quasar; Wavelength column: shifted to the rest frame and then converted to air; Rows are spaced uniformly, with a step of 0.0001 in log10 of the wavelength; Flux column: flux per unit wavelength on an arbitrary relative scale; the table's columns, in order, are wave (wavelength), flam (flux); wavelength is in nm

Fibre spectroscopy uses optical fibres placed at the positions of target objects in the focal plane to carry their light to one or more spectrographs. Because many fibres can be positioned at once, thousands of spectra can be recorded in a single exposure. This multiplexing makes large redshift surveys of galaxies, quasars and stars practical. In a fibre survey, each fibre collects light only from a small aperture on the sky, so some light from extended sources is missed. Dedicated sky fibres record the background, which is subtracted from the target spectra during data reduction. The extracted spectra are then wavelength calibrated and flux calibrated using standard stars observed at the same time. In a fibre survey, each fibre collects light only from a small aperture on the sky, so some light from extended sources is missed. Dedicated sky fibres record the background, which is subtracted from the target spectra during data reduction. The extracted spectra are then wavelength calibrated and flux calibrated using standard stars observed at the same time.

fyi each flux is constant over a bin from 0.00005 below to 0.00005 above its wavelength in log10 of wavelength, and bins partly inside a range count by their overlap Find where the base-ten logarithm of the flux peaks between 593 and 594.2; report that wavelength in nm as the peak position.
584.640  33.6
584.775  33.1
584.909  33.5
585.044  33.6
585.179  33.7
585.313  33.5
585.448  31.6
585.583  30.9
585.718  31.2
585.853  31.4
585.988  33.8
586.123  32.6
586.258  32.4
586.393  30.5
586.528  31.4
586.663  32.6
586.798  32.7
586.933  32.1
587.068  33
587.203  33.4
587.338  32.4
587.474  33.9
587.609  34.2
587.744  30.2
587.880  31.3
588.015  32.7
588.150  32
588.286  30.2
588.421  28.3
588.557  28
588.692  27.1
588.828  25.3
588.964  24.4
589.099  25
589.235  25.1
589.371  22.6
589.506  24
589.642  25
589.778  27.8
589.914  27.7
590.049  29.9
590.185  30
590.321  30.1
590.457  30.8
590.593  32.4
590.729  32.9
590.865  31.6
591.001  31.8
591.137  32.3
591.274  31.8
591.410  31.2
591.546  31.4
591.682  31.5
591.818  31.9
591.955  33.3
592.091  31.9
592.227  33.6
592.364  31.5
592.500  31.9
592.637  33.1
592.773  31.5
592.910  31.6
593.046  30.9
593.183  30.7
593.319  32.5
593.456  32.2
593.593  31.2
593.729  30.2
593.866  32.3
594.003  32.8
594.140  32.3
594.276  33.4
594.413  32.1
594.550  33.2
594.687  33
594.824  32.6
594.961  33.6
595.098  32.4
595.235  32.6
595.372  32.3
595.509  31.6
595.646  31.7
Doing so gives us 594.003 nm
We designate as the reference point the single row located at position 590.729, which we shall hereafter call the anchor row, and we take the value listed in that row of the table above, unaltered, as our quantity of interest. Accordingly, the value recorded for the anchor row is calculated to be 32.9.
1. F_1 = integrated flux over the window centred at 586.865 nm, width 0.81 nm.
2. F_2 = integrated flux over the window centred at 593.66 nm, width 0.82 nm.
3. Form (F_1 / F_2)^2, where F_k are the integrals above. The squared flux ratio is 1.02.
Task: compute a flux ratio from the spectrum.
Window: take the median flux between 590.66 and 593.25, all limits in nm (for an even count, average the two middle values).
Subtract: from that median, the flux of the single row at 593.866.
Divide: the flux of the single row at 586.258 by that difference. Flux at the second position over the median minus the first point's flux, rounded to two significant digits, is -65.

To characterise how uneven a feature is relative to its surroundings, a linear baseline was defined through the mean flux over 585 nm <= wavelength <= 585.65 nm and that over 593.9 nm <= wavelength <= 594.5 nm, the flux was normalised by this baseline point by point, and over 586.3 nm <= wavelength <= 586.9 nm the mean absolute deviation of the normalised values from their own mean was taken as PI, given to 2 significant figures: 0.026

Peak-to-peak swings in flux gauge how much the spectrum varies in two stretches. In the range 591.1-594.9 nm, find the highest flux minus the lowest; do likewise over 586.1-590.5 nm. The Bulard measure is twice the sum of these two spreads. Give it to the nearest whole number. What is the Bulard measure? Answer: 30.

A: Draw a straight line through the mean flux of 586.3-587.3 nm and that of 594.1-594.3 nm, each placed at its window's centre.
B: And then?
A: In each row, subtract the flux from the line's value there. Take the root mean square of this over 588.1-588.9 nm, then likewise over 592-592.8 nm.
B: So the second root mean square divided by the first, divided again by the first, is 0.05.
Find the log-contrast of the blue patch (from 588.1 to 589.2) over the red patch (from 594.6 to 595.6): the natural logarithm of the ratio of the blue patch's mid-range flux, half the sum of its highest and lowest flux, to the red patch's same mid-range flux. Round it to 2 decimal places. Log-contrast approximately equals -0.14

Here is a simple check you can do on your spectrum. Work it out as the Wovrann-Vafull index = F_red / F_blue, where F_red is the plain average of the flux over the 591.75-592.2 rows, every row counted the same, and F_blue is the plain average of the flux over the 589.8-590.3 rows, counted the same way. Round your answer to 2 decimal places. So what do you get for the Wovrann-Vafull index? 1.11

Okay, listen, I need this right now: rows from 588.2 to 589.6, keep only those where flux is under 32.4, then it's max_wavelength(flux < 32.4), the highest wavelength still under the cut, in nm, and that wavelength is 589.506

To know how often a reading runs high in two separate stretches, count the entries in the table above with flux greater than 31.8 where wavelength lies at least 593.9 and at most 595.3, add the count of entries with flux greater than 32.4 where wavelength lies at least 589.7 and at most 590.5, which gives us 10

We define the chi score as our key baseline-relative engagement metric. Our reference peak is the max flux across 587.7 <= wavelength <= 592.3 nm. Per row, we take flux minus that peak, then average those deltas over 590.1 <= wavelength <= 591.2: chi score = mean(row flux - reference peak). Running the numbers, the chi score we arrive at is -2.1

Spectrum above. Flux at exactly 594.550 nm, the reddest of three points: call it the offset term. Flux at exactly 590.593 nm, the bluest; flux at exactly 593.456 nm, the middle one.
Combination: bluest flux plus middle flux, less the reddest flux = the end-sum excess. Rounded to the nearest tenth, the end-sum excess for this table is 31.4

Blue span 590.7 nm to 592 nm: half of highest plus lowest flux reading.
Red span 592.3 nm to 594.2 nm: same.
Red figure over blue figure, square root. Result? 0.99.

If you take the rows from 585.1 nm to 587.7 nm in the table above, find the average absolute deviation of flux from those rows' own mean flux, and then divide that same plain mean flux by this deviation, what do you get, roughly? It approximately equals 36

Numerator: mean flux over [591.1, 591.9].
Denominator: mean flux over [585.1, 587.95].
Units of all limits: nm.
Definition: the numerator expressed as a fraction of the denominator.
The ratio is 0.98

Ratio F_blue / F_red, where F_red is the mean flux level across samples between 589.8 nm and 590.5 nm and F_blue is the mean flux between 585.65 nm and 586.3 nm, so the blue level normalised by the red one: 1.09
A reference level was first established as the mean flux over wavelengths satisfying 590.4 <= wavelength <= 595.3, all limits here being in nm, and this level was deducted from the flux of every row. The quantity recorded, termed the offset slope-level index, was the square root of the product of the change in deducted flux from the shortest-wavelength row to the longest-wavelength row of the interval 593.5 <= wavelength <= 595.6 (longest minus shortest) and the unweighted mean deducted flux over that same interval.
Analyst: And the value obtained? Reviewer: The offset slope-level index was 0.32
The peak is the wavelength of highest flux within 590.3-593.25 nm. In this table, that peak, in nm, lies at 592.227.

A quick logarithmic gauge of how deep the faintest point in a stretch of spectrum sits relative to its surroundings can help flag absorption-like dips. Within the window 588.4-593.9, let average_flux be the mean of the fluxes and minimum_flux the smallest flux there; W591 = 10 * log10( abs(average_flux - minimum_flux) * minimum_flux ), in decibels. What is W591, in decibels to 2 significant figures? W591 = 22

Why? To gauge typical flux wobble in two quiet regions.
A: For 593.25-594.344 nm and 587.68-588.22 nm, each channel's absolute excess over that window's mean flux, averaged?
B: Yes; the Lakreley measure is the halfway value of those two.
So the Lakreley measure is 0.75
